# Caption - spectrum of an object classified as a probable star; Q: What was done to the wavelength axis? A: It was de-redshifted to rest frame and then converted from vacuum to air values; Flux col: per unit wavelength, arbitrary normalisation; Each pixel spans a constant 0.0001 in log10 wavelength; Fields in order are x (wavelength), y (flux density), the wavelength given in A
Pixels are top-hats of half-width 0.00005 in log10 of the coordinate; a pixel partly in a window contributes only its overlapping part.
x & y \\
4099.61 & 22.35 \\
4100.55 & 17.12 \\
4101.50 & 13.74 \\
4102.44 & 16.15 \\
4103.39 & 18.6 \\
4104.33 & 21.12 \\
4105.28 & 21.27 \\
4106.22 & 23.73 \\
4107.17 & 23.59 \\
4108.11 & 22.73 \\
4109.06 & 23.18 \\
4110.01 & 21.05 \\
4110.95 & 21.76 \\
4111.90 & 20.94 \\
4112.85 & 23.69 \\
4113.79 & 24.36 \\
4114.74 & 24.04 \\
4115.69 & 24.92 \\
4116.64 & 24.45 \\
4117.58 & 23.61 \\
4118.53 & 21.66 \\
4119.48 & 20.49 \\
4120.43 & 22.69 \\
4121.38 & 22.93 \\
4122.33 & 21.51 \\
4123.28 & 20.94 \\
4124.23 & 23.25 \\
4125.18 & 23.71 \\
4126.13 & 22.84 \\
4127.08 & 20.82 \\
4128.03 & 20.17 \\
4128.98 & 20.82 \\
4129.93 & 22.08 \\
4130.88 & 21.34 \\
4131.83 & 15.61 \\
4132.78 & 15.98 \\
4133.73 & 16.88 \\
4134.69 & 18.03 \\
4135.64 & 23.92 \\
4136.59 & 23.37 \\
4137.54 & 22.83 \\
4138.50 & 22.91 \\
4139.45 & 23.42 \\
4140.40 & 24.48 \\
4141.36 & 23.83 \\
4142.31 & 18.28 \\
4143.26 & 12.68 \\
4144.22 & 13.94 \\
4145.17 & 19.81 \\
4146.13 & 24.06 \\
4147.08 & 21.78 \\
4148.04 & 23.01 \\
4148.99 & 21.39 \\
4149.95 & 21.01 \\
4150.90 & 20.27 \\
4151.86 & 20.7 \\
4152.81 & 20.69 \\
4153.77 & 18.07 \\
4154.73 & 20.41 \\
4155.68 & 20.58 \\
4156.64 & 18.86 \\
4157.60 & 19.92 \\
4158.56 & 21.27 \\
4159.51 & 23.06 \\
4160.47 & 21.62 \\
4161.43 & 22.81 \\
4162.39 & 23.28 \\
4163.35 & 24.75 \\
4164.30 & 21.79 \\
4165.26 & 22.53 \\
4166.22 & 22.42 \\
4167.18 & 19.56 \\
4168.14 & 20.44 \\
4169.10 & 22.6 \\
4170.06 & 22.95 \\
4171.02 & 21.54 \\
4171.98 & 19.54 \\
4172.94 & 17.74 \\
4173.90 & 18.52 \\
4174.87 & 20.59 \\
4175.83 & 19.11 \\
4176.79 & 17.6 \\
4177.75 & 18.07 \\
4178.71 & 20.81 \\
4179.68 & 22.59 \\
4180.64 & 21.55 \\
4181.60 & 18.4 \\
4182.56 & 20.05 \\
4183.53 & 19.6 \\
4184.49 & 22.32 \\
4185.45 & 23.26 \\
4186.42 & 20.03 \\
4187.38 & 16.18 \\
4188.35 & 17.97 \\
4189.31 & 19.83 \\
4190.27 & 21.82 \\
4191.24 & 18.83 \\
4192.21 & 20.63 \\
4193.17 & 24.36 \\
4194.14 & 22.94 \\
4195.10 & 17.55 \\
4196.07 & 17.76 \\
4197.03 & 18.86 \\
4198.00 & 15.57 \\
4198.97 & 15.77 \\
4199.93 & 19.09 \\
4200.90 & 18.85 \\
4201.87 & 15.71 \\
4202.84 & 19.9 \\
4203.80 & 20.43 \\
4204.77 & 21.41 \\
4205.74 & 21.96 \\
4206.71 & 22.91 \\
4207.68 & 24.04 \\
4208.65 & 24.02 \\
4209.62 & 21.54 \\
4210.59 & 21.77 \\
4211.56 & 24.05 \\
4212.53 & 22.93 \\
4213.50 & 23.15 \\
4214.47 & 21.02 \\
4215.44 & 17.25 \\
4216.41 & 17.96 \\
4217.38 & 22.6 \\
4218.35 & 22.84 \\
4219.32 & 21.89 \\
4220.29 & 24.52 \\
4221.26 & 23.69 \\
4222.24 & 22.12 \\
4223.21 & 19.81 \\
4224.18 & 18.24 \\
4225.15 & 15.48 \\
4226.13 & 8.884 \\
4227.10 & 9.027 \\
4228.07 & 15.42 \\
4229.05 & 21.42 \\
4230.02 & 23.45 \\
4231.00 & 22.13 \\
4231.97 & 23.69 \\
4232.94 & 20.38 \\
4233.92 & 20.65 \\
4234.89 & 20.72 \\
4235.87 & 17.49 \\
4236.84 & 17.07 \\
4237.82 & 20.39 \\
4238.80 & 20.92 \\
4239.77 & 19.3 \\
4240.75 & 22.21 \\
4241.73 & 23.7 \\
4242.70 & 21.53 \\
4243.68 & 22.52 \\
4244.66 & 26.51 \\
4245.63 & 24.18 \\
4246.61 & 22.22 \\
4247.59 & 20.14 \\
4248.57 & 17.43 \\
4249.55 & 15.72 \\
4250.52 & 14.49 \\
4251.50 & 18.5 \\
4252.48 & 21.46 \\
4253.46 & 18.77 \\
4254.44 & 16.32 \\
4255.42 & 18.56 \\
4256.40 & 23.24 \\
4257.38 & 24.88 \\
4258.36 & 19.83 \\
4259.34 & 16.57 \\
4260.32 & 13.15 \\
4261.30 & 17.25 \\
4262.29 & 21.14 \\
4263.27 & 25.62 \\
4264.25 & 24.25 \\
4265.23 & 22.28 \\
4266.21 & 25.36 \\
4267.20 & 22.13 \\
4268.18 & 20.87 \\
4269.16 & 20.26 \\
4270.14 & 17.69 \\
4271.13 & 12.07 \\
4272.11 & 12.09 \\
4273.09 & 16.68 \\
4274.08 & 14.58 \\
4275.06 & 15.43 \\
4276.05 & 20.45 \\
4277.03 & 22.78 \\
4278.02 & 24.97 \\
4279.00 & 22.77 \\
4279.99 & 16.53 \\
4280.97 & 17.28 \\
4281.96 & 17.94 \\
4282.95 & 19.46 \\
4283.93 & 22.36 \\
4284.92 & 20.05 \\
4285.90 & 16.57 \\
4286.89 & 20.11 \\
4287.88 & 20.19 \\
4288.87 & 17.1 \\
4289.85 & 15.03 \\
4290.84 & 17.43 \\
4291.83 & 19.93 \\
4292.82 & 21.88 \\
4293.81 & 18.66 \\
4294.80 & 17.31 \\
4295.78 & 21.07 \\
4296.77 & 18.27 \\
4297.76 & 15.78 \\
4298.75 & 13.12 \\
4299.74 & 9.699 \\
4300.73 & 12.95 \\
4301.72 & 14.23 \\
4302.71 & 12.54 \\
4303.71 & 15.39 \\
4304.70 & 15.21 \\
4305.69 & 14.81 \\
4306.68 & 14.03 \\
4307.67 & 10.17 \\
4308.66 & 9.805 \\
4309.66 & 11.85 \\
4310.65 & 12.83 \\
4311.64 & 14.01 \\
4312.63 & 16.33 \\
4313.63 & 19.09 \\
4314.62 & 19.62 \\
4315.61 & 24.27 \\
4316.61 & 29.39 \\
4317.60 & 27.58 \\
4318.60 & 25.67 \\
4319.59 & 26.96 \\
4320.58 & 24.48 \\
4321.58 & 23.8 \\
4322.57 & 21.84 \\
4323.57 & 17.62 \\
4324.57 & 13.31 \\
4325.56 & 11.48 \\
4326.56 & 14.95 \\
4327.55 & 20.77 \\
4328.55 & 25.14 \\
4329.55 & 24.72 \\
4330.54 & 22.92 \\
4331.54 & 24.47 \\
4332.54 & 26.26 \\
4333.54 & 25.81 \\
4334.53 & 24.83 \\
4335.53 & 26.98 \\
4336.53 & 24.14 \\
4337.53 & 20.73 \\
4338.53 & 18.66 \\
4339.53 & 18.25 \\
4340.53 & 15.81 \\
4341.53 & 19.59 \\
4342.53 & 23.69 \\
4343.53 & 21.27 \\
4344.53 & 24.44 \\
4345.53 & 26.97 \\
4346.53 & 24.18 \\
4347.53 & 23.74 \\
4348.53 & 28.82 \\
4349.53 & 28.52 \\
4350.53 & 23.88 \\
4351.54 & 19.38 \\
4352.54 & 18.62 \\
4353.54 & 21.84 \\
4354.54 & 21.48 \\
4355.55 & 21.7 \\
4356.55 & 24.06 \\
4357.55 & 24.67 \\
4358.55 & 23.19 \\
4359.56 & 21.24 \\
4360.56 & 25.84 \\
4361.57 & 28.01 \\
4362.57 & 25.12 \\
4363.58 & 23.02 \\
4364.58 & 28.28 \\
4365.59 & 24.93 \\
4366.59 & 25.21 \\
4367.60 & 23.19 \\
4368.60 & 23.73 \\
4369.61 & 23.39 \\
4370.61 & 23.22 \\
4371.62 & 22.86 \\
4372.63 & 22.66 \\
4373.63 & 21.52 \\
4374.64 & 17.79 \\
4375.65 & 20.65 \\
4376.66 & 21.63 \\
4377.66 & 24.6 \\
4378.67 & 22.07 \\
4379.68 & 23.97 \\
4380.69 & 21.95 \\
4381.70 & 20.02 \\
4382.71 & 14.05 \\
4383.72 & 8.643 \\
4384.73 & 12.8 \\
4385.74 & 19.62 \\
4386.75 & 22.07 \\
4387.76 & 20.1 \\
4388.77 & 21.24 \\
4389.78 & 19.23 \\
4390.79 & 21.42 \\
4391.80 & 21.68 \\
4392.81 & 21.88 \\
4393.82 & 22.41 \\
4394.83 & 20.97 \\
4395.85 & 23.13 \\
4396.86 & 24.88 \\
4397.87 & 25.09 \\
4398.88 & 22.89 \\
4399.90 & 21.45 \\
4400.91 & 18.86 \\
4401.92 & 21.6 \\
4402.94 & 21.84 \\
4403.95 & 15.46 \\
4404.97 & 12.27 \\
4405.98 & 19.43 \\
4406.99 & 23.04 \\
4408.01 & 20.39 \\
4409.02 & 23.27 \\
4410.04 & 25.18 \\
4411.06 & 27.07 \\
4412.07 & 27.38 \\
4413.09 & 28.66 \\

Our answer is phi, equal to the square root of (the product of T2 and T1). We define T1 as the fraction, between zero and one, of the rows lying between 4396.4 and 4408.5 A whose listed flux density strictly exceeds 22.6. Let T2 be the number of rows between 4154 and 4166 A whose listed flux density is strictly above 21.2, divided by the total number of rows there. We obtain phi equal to 0.47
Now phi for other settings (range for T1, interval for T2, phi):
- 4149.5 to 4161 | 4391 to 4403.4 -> 0.26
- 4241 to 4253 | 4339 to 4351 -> 0.43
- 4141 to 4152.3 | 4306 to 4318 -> 0.25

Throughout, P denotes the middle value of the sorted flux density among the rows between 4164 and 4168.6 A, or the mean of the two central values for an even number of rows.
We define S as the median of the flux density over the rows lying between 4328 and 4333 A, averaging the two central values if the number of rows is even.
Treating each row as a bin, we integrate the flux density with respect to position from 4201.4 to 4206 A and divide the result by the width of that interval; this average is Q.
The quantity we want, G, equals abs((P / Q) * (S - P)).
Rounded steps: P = 22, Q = 20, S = 24.7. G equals 3.2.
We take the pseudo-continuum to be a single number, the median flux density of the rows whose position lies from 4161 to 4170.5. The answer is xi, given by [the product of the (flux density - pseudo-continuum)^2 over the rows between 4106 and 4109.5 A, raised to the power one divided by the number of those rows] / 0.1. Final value 3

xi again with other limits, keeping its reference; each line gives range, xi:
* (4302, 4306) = 641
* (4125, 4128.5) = 11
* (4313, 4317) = 109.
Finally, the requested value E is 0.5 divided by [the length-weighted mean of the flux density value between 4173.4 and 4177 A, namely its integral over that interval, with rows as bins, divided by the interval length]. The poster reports 0.026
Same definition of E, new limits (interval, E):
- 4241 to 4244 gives 0.022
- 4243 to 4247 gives 0.021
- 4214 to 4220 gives 0.024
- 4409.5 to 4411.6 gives 0.019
